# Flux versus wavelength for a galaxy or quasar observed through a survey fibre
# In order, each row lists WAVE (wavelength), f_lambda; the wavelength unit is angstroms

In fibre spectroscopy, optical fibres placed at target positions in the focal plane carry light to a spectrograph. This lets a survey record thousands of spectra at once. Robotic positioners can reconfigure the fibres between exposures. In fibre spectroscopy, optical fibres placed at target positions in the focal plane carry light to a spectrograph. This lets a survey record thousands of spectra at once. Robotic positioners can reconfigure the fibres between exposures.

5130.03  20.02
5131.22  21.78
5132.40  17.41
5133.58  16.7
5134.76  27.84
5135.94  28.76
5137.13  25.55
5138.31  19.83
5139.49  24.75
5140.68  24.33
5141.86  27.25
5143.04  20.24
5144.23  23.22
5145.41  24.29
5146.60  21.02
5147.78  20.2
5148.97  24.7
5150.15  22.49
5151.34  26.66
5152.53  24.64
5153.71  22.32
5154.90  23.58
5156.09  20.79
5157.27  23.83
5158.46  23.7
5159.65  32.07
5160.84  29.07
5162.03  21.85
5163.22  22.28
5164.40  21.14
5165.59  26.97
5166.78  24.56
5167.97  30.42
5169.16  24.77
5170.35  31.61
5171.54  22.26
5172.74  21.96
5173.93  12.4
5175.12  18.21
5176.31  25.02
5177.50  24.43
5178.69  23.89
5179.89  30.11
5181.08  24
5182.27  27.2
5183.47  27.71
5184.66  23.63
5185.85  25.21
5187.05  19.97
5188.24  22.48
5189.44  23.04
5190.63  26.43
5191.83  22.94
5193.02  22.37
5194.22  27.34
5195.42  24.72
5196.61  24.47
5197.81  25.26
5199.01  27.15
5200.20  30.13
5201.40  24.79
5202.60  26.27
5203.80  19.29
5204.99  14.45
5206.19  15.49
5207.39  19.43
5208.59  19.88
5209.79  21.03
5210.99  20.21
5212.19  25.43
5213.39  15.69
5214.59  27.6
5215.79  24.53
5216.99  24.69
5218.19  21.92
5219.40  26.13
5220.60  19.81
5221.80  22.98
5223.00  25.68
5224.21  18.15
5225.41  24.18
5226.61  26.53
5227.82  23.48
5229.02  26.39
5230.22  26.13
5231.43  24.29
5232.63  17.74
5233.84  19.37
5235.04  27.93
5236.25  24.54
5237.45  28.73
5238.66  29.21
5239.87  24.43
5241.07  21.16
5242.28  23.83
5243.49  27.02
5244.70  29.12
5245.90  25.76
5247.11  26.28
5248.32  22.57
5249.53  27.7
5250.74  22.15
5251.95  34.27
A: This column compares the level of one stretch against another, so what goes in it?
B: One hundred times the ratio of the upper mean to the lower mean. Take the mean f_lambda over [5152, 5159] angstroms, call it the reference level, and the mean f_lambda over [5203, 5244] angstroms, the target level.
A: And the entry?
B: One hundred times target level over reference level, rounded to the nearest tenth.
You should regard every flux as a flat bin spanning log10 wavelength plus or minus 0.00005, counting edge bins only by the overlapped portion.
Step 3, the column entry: 98.8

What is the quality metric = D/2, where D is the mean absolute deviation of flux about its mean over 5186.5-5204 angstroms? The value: 1.1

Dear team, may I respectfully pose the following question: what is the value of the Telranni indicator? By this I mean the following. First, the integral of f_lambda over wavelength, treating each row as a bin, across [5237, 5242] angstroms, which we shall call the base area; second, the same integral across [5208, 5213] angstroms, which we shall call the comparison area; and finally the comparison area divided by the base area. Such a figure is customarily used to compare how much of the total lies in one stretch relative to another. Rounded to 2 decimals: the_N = 0.83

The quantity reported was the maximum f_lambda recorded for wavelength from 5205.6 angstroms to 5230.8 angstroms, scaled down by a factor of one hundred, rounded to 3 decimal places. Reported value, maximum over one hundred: 0.276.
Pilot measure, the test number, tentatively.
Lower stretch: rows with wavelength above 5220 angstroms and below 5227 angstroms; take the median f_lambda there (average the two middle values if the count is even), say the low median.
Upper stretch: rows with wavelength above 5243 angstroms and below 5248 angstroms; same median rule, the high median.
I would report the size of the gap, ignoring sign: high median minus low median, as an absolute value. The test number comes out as 3.1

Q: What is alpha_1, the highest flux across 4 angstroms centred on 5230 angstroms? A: 26.39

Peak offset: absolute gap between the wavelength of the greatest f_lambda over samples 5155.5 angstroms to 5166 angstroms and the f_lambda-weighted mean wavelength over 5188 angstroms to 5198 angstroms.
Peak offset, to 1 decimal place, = 33.5 angstroms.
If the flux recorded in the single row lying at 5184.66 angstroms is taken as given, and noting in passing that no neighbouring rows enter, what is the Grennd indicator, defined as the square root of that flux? 4.86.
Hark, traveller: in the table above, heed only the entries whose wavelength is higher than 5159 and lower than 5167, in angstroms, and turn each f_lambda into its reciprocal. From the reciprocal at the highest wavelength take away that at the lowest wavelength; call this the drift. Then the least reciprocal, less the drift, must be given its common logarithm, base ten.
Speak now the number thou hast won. -1.66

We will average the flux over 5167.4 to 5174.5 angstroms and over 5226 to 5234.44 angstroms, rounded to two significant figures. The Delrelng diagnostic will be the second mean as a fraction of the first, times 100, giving 98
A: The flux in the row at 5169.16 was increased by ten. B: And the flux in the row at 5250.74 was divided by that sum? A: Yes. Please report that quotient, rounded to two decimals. 0.64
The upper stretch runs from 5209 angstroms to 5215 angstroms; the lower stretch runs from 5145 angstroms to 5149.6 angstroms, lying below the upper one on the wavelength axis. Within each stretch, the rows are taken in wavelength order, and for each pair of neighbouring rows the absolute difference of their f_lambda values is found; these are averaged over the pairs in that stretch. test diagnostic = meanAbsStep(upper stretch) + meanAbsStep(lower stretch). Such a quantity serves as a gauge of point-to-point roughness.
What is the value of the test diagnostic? 10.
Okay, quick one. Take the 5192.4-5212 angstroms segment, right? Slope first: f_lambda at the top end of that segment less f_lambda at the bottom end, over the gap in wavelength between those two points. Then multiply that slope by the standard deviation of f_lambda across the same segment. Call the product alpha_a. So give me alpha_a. -0.5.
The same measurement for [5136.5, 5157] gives -0.6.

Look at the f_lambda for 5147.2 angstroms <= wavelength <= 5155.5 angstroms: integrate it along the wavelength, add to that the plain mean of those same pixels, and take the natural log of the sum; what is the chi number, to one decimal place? 5.4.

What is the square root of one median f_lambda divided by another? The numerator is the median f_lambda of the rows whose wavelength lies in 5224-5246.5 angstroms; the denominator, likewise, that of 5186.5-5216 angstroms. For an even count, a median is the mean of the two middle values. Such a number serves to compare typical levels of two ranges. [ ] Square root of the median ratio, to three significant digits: 1.03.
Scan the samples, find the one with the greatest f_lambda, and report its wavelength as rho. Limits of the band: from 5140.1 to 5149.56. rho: 5141.86 angstroms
